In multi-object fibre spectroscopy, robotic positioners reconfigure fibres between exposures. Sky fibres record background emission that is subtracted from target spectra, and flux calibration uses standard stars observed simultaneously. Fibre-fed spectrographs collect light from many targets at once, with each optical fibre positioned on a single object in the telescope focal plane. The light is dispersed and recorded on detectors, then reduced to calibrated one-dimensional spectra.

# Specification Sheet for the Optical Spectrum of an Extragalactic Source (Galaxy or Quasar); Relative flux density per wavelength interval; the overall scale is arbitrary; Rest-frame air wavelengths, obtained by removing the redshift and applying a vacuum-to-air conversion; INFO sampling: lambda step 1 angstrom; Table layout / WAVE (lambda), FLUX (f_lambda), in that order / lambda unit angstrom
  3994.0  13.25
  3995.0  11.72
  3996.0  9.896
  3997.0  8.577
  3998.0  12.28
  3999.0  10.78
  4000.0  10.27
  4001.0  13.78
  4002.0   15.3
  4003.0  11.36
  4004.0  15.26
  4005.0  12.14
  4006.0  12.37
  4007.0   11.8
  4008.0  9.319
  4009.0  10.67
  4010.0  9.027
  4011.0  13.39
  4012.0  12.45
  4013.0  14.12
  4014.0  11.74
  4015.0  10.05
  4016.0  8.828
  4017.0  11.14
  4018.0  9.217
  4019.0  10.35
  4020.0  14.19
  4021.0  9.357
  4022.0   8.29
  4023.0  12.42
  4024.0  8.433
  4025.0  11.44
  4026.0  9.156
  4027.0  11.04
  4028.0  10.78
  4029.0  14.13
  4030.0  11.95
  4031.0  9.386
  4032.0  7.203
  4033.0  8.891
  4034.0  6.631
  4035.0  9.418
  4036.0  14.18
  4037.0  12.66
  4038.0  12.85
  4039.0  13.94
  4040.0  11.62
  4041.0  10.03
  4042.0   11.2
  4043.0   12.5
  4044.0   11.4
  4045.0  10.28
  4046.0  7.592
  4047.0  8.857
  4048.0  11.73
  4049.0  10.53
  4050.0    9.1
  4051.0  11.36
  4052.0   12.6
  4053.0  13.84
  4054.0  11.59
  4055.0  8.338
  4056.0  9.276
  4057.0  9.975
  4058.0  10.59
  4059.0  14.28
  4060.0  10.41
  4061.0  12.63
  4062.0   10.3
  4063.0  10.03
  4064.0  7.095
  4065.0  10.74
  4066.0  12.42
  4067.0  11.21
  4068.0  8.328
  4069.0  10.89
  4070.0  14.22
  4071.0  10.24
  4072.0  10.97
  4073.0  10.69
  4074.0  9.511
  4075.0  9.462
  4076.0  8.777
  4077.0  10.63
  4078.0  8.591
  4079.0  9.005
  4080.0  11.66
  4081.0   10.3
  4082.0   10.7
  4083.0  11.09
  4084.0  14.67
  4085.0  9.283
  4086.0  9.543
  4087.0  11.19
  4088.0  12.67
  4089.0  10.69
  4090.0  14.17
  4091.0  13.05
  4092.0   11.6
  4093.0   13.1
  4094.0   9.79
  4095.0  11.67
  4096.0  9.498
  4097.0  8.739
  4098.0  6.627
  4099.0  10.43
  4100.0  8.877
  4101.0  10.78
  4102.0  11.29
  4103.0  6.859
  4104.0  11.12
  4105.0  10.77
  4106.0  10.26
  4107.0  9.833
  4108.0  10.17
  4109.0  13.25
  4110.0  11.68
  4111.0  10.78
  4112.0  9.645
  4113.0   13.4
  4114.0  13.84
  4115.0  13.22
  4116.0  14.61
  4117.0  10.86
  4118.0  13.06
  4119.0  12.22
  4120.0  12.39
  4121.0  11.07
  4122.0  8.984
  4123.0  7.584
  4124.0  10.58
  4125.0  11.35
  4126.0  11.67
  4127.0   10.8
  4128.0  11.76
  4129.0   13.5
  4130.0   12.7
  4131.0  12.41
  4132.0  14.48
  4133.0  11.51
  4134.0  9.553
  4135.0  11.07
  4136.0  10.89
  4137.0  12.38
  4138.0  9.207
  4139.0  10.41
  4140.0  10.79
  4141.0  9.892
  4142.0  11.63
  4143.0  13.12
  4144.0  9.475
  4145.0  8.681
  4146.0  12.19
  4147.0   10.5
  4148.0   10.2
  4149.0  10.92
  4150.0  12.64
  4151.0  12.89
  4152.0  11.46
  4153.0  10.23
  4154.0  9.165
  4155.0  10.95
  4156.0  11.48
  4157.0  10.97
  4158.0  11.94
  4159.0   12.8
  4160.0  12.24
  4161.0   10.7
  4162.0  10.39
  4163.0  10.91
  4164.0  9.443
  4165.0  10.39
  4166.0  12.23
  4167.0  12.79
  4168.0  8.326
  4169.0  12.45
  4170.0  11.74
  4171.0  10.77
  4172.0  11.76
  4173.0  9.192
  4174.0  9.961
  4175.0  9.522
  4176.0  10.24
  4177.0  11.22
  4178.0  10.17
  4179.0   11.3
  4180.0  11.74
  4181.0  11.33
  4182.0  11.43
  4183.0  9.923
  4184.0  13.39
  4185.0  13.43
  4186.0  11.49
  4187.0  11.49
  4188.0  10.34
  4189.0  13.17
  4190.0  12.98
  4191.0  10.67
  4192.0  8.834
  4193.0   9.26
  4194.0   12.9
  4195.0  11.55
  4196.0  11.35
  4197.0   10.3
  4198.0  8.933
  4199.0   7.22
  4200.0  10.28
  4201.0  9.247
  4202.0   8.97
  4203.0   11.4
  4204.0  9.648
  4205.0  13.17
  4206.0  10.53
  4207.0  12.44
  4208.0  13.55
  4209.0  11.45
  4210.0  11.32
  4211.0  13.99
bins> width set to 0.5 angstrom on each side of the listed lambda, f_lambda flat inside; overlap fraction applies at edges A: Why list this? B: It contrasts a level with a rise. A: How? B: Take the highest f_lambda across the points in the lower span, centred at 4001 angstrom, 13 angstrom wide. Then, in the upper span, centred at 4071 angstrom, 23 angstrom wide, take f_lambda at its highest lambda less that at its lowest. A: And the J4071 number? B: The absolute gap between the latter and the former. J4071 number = 15.0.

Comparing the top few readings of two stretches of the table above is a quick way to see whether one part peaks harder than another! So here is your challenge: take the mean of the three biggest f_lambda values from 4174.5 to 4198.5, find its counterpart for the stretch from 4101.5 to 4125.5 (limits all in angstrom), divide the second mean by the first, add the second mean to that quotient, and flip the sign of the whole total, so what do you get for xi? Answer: -15.0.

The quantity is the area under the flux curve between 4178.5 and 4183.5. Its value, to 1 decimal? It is 55.7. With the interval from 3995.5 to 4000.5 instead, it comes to 51.8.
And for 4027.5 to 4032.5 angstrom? 53.4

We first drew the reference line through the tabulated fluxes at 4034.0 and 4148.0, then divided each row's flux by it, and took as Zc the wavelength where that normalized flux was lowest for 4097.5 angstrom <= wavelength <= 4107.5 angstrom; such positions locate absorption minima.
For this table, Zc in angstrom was 4098.0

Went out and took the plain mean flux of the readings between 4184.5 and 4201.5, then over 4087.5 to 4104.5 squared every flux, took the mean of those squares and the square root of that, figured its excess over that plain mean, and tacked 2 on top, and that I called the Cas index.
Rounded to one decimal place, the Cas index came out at 2.0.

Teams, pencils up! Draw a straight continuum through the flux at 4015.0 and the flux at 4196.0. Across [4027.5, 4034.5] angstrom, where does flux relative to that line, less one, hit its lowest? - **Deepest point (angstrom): 4034.0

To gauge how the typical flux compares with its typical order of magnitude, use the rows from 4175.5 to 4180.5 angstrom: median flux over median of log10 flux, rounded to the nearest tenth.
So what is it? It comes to 10.7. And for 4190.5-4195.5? 10.4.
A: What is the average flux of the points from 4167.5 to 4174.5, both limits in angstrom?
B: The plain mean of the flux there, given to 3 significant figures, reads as 10.6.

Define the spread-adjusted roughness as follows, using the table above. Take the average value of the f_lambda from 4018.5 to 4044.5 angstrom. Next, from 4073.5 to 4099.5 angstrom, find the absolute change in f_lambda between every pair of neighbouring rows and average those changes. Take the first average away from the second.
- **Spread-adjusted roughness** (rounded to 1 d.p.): -9.1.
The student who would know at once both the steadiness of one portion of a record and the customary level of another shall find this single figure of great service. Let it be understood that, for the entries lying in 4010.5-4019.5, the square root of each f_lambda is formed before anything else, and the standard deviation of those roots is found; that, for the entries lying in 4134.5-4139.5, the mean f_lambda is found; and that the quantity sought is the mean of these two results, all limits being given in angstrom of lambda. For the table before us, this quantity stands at 5.5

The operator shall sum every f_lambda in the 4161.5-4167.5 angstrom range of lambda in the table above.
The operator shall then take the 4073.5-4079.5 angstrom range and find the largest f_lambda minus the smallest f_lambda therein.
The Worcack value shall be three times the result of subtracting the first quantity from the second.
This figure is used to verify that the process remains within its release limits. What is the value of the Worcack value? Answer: -192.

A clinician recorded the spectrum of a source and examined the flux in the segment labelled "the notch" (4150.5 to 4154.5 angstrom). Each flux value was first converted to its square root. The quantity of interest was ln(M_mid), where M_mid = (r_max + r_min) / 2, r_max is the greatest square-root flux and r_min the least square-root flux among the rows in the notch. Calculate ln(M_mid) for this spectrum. 1.20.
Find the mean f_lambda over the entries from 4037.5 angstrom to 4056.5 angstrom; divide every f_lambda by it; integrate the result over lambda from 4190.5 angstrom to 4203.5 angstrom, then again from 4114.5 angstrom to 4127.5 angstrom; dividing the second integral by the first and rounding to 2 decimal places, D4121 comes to 1.13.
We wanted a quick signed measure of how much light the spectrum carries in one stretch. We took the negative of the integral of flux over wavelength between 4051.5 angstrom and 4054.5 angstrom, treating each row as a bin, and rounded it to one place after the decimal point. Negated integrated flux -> -38.0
